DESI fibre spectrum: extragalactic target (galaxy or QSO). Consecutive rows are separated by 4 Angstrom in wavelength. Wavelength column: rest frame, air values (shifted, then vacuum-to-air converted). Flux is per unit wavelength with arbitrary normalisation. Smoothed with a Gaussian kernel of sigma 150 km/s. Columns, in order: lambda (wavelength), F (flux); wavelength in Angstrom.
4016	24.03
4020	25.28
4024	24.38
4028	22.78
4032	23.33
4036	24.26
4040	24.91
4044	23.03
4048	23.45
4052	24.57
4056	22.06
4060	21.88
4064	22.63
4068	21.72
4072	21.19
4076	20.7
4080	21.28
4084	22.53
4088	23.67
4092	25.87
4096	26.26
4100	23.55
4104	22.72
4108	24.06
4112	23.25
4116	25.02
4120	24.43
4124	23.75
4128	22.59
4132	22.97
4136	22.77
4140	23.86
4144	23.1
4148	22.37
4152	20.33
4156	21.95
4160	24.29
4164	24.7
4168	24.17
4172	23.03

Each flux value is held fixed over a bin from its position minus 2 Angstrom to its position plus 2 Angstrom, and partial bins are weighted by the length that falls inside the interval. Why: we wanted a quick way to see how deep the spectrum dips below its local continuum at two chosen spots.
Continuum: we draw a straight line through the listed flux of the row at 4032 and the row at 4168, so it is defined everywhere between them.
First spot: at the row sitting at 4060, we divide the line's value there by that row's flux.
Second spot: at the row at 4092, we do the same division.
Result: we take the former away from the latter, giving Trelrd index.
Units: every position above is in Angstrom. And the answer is -0.16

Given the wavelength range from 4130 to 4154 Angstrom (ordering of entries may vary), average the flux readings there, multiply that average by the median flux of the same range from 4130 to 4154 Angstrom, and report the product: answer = 516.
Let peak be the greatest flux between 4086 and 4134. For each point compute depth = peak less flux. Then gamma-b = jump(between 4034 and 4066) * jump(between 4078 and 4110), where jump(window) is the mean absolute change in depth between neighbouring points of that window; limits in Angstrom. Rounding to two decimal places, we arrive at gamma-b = 1.51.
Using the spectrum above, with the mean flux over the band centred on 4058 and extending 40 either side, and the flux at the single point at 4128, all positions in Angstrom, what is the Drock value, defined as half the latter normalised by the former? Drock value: 0.485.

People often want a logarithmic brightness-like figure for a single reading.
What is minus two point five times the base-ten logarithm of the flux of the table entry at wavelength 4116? -3.50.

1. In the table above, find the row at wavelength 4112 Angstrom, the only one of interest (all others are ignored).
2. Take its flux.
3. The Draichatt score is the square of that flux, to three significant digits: 541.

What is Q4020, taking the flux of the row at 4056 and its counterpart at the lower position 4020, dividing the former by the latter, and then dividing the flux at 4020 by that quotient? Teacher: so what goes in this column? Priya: 29.0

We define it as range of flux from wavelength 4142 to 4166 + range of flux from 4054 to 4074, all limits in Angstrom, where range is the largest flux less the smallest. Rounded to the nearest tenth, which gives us 5.8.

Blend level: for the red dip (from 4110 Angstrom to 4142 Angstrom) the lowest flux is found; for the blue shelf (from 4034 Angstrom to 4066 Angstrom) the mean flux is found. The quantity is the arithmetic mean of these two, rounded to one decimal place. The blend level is 23.0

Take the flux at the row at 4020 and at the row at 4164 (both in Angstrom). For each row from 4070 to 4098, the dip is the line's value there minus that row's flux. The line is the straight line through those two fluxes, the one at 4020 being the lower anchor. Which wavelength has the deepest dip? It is 4076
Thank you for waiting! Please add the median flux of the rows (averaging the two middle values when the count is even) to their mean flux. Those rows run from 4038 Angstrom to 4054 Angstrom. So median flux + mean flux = 48.0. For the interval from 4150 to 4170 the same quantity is 47.3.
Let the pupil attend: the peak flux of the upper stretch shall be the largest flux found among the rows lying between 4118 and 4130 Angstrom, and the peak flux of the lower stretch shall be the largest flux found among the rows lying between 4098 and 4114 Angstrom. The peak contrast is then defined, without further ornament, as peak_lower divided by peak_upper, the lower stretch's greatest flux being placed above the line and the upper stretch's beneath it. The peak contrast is 0.98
